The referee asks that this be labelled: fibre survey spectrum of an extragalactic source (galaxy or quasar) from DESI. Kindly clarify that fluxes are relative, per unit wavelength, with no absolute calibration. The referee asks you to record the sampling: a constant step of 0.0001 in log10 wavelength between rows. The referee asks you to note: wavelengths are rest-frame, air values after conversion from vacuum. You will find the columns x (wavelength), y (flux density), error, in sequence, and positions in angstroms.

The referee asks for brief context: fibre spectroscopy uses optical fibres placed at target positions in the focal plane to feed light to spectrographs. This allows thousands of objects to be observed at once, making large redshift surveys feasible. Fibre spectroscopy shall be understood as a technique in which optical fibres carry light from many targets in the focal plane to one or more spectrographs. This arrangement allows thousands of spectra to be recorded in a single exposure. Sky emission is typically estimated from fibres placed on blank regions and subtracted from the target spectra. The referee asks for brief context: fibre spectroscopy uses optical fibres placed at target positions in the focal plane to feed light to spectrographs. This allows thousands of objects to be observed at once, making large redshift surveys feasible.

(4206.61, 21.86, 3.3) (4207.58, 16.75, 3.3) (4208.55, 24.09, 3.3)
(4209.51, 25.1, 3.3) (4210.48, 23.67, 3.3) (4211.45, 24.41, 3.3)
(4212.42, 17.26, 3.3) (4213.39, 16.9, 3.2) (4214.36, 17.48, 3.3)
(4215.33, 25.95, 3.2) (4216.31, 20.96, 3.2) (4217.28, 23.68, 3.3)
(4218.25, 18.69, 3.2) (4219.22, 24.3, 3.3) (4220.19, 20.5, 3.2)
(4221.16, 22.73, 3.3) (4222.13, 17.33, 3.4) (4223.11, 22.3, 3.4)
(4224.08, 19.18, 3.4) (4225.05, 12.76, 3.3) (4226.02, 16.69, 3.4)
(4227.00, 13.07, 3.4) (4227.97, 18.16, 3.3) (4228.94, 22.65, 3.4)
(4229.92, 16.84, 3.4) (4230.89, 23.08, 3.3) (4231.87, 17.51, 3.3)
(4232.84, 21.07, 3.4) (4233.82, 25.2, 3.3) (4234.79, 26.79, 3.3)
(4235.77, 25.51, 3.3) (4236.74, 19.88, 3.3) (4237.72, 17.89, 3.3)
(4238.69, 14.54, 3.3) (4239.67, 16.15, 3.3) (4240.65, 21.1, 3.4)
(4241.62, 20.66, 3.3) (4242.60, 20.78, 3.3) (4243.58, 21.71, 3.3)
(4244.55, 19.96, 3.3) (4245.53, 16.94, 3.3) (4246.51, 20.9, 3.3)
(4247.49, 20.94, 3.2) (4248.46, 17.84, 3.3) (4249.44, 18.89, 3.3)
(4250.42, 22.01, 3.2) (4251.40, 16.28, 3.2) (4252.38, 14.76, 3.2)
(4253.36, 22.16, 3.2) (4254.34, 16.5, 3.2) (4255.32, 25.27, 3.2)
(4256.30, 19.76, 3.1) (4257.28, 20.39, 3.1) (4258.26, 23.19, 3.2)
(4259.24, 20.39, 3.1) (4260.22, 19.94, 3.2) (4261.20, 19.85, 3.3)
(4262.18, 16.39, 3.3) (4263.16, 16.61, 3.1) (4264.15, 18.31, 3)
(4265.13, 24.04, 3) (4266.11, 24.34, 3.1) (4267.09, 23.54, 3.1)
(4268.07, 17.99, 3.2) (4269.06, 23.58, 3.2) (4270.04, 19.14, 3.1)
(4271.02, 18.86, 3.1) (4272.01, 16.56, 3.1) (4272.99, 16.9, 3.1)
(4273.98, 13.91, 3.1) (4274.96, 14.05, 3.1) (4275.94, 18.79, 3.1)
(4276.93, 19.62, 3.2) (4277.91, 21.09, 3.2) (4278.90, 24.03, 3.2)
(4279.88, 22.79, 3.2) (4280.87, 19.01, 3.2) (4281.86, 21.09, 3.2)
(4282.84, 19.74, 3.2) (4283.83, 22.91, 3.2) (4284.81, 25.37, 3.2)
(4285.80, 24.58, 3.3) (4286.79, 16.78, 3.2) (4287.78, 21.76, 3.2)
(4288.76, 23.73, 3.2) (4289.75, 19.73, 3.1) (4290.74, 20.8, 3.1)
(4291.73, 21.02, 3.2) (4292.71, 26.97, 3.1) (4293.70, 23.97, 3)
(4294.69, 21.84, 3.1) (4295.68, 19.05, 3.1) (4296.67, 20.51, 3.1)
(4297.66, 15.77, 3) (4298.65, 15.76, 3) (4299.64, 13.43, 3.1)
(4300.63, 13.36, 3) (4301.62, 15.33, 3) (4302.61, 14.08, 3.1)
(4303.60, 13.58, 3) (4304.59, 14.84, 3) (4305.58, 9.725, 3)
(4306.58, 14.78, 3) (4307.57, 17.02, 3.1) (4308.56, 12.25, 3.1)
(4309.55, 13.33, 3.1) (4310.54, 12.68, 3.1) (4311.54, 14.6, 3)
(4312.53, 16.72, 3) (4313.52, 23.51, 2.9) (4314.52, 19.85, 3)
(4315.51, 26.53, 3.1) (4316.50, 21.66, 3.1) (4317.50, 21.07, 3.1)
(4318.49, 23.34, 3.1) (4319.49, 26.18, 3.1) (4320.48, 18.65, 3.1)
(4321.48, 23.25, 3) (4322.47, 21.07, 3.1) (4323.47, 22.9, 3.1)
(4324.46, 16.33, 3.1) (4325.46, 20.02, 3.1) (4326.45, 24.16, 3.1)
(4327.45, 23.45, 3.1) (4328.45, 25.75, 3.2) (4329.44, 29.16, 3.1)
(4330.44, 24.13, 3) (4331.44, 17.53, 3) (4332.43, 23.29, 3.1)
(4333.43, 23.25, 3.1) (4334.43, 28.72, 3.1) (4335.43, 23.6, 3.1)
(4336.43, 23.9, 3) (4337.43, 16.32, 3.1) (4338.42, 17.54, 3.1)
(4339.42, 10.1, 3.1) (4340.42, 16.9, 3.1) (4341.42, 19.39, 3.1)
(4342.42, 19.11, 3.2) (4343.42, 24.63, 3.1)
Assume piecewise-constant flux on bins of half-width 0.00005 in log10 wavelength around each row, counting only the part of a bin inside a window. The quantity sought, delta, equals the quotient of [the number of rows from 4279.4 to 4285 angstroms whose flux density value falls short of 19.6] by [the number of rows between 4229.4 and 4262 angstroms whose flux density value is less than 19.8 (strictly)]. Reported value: 0.08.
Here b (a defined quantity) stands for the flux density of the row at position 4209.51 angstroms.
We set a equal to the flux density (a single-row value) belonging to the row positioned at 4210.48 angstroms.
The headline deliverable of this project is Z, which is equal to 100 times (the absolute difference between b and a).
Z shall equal 143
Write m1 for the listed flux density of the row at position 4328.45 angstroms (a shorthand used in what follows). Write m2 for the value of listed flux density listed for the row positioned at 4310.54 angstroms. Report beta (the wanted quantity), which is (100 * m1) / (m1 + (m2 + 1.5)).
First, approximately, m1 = 25.75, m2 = 12.68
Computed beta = 64.5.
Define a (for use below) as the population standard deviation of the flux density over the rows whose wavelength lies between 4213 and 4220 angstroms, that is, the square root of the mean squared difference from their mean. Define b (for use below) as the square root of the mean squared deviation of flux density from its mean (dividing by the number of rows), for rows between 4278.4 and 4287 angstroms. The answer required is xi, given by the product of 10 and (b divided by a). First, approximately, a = 3.32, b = 2.7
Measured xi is 8.1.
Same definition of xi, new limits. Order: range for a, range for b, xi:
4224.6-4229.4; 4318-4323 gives 6.9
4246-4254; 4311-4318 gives 14.5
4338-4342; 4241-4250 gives 4.3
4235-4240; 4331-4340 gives 13.8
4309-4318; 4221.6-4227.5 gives 7.3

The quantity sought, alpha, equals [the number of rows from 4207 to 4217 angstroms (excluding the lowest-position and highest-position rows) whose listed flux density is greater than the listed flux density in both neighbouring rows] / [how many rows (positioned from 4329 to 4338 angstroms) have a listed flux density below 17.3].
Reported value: 3.0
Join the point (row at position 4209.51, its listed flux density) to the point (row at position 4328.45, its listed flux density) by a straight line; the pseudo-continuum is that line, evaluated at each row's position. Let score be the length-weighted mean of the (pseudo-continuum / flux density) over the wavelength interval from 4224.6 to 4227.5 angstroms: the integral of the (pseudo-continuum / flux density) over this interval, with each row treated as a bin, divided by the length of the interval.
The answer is 1.80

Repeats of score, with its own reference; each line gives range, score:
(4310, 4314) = 1.61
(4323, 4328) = 1.23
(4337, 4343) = 1.63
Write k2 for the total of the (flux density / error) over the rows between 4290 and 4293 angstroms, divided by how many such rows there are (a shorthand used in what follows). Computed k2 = 7.3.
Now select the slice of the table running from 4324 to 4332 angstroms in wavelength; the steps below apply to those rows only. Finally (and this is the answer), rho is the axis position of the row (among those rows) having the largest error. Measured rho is 4328.45 angstroms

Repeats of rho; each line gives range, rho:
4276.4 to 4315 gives 4285.80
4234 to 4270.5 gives 4240.65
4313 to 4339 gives 4328.45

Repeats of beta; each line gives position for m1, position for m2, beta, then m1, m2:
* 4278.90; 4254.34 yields 57.2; 24.03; 16.5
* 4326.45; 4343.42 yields 48.0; 24.16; 24.63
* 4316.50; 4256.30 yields 50.5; 21.66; 19.76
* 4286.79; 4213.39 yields 47.7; 16.78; 16.9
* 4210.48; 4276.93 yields 52.8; 23.67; 19.62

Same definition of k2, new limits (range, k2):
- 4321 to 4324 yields 7.3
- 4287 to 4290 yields 6.9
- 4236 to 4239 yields 5.3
